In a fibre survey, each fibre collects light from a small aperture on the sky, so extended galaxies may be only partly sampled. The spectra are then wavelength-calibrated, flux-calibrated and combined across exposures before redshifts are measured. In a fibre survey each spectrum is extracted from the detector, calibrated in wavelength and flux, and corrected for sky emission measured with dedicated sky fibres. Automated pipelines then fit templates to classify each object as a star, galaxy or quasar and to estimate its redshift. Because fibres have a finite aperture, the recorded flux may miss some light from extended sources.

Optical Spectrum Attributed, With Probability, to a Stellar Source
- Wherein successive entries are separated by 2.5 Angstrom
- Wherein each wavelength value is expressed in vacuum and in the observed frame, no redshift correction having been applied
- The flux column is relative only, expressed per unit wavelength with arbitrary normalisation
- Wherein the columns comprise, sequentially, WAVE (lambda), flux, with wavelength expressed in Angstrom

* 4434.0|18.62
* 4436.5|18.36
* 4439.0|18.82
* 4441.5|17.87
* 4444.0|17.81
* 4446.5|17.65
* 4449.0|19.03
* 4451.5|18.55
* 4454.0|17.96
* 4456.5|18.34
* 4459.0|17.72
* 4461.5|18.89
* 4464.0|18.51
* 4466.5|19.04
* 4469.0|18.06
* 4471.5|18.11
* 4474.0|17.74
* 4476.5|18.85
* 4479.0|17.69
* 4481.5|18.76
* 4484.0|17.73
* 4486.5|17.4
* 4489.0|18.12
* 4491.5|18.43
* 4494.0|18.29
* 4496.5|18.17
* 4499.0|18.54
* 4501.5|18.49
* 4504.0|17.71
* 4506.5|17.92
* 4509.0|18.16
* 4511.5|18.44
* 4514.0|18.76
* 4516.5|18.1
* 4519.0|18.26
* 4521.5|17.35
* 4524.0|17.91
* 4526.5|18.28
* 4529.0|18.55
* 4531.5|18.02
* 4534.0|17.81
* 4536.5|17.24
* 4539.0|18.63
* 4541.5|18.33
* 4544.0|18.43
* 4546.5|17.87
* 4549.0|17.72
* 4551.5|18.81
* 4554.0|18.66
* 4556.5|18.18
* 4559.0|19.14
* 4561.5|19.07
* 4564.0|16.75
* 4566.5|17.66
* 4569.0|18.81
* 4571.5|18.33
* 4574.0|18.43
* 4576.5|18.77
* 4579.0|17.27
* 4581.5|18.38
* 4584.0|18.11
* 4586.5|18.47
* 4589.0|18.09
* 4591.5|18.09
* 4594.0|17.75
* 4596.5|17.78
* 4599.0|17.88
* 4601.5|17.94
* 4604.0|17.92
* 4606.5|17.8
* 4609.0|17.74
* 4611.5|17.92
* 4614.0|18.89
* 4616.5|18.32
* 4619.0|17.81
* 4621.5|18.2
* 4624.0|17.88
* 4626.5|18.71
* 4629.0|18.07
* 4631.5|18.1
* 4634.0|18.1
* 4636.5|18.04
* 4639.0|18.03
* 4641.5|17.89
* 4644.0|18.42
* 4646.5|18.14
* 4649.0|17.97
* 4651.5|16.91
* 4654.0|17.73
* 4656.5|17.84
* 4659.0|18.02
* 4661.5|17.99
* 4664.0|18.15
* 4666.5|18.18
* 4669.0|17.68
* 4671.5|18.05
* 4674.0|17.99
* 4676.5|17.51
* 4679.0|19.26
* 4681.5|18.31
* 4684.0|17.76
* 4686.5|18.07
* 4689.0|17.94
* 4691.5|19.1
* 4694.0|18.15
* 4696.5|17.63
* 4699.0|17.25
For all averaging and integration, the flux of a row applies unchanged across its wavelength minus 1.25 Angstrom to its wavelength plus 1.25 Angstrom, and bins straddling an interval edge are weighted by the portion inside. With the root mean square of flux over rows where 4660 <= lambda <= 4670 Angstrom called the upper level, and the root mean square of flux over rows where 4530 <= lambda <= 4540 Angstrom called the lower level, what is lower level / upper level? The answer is 0.996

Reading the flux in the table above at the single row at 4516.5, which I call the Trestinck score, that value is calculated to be 18.1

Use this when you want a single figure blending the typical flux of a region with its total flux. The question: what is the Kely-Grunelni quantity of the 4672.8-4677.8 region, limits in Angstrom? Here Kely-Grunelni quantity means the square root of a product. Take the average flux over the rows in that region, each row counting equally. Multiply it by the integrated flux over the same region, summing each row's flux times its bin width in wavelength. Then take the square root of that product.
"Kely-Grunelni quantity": 40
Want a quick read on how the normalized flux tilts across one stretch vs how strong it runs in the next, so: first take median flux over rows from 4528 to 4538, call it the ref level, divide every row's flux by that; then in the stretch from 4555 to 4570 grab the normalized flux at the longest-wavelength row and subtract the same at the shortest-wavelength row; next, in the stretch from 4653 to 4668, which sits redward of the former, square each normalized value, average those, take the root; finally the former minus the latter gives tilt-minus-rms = -0.97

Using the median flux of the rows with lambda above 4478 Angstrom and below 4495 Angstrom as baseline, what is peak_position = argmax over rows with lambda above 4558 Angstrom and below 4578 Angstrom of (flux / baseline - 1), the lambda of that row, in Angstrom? 4559.0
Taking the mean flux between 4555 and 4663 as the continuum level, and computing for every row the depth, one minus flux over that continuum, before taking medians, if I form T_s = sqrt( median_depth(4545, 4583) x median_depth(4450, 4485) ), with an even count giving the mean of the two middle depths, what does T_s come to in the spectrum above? 0.012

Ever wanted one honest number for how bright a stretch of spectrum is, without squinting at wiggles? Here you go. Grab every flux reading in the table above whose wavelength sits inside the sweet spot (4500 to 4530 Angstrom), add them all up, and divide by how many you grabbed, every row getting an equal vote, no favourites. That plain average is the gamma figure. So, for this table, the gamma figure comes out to 18.2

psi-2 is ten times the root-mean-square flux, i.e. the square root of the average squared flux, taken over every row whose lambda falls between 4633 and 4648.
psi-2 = 181.0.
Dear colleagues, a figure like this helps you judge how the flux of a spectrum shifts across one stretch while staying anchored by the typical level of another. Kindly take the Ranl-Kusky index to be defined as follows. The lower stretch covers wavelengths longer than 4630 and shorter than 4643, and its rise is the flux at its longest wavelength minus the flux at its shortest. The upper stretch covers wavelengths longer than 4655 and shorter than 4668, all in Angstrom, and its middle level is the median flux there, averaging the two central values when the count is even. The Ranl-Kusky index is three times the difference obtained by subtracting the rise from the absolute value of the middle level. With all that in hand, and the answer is 54.7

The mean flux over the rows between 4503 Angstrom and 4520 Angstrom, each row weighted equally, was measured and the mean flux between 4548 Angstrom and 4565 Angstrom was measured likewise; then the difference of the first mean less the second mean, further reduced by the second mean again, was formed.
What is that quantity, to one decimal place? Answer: -18.5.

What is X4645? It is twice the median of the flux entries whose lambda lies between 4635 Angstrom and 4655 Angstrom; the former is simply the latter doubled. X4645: 36.0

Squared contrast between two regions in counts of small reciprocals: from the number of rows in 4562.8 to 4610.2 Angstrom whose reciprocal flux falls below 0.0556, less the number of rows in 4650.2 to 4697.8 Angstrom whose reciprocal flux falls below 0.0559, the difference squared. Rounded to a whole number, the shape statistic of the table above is 9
